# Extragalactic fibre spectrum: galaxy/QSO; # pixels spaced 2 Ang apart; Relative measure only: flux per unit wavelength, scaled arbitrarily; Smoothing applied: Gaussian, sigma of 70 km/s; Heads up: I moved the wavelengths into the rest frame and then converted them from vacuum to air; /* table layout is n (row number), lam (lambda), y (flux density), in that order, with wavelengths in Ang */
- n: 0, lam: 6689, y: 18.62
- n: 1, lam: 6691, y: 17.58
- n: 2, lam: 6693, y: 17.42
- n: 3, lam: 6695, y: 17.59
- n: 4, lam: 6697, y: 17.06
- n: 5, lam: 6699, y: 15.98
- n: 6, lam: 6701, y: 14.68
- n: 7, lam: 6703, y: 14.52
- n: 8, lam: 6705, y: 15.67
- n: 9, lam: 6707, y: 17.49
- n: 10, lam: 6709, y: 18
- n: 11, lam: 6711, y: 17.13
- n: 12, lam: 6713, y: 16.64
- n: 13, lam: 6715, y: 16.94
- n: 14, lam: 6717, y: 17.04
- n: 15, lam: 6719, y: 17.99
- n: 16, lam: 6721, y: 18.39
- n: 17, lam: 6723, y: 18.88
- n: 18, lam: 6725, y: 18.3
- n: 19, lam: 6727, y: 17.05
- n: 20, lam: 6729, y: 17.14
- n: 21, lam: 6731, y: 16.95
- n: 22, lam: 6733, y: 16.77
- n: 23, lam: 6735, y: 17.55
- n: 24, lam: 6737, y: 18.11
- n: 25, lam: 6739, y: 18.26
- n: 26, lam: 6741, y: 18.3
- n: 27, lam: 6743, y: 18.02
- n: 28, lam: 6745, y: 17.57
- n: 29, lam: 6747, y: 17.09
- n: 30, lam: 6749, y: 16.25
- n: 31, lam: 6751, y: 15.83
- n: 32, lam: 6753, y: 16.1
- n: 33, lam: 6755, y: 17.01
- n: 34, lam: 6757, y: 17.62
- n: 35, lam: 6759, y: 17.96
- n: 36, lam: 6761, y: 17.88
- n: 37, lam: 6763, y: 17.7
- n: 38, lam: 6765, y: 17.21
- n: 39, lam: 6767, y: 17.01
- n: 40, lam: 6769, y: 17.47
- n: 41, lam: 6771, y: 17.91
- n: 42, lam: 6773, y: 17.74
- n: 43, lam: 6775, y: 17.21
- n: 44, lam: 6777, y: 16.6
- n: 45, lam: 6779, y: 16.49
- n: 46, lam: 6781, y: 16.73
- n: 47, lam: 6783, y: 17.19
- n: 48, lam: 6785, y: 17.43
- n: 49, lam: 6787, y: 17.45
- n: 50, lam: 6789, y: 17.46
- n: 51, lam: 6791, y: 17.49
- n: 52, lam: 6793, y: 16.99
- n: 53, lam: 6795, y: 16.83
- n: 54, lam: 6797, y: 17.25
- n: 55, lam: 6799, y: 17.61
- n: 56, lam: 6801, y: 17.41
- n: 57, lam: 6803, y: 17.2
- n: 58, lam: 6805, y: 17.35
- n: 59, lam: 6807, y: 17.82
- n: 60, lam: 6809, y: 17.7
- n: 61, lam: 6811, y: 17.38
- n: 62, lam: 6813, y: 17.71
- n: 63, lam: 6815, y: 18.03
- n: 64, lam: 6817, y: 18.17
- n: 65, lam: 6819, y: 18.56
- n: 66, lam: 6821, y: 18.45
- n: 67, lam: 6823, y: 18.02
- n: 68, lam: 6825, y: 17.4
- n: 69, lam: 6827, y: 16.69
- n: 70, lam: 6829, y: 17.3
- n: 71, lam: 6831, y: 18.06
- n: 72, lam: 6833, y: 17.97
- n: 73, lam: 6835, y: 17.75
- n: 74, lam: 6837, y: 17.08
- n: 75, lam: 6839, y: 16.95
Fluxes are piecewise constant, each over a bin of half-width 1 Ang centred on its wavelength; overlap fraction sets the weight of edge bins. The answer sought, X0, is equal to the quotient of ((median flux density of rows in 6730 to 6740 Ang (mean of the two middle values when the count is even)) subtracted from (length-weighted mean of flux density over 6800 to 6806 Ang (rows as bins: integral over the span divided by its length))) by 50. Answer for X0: -0.005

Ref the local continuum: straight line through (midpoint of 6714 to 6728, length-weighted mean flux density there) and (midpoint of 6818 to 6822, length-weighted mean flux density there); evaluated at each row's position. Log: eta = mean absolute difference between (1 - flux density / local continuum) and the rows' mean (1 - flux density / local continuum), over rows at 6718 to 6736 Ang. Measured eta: 0.038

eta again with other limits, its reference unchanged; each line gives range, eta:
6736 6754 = 0.049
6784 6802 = 0.011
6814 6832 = 0.027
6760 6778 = 0.021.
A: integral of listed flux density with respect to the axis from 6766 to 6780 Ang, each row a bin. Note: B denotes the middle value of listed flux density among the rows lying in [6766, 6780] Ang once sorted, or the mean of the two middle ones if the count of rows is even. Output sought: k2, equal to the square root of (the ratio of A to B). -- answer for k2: 3.7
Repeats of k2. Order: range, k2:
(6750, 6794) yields 6.6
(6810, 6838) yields 5.3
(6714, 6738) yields 4.9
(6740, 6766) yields 5.1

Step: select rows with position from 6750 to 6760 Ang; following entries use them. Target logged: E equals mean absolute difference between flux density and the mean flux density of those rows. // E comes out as 0.75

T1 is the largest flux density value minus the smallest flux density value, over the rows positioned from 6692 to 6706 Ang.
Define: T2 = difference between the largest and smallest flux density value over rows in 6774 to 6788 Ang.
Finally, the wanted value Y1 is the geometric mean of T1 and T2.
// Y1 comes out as 1.72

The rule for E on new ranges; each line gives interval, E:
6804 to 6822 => 0.35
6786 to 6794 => 0.18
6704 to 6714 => 0.66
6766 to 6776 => 0.29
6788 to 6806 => 0.20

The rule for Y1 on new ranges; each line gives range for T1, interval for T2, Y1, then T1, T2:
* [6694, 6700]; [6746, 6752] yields 1.42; 1.61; 1.26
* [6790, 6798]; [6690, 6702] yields 1.39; 0.66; 2.91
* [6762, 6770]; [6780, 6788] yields 0.70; 0.69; 0.72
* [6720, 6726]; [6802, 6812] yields 0.60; 0.58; 0.62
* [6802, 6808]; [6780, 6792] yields 0.69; 0.62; 0.76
